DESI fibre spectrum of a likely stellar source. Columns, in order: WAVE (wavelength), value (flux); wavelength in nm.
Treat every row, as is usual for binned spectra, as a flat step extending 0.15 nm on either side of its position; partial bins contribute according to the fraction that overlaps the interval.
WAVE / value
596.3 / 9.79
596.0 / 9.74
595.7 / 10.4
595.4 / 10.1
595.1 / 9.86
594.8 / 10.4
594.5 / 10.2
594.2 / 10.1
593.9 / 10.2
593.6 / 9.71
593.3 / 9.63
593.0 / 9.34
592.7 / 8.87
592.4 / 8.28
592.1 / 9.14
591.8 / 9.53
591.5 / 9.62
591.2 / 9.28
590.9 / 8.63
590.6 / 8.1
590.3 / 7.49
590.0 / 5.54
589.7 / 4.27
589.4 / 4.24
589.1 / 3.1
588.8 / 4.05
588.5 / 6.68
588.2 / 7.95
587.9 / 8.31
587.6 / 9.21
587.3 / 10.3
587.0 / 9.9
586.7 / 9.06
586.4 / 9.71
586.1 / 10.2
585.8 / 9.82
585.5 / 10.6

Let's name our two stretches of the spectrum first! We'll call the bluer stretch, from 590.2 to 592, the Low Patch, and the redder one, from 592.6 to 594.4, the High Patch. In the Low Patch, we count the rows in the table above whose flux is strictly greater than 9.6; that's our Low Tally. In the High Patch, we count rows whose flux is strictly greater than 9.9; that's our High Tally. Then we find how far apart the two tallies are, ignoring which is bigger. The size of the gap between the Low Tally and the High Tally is 1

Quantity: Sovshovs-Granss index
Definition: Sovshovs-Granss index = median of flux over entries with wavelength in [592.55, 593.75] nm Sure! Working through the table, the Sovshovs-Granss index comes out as 9.5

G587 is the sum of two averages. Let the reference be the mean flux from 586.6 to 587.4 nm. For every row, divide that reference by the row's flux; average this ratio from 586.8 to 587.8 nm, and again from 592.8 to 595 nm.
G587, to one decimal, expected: 2.0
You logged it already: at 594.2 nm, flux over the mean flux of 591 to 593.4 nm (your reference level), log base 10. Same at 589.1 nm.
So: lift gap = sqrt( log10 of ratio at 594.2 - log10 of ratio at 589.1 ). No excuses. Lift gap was 0.7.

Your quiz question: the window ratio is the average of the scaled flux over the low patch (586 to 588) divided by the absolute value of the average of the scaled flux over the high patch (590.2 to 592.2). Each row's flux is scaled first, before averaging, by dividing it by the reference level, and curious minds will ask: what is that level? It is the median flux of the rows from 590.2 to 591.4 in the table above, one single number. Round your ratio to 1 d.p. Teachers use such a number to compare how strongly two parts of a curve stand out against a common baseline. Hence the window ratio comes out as 1.1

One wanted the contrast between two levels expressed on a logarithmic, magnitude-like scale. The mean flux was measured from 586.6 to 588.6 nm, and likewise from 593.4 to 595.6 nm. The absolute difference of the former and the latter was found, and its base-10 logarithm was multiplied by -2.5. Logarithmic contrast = -0.3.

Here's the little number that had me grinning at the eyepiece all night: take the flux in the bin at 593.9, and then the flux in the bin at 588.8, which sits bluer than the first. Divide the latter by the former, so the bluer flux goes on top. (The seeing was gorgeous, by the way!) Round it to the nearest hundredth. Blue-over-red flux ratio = 0.40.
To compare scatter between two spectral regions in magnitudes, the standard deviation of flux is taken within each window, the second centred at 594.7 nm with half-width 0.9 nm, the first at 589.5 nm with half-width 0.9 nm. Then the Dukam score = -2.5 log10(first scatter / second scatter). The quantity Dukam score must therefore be -2.35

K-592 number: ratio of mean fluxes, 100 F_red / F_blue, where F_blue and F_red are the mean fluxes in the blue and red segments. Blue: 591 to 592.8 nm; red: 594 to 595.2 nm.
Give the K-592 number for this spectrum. 111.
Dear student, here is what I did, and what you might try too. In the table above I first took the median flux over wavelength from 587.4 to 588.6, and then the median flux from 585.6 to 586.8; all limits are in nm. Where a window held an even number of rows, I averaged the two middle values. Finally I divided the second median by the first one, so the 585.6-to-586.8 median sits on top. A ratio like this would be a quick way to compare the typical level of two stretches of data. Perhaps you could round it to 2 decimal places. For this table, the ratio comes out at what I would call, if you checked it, 1.20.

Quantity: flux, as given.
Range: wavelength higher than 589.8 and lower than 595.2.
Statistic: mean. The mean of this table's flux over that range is 9.1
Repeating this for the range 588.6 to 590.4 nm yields 4.8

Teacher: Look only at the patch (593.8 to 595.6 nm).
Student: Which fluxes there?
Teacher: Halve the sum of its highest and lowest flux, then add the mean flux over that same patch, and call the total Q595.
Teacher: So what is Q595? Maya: 20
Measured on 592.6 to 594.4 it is 19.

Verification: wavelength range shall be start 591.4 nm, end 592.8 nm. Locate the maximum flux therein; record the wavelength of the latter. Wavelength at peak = 591.5 nm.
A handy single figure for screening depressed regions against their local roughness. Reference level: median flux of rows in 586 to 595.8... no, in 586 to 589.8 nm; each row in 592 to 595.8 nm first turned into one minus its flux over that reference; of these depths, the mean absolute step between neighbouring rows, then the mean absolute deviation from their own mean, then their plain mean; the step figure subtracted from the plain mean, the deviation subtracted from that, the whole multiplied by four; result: -1.09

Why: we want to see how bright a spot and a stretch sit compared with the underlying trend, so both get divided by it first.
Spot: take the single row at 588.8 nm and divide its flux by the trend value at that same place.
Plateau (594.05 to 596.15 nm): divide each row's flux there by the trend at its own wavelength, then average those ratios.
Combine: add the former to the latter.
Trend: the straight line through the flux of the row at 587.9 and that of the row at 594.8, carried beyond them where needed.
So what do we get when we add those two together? 1.4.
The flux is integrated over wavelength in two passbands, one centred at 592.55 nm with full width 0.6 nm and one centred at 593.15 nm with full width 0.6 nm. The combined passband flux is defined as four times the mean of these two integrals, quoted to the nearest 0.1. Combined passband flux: 21.7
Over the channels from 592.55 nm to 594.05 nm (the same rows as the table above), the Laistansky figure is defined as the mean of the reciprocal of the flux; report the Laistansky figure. 0.105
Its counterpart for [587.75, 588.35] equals 0.123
